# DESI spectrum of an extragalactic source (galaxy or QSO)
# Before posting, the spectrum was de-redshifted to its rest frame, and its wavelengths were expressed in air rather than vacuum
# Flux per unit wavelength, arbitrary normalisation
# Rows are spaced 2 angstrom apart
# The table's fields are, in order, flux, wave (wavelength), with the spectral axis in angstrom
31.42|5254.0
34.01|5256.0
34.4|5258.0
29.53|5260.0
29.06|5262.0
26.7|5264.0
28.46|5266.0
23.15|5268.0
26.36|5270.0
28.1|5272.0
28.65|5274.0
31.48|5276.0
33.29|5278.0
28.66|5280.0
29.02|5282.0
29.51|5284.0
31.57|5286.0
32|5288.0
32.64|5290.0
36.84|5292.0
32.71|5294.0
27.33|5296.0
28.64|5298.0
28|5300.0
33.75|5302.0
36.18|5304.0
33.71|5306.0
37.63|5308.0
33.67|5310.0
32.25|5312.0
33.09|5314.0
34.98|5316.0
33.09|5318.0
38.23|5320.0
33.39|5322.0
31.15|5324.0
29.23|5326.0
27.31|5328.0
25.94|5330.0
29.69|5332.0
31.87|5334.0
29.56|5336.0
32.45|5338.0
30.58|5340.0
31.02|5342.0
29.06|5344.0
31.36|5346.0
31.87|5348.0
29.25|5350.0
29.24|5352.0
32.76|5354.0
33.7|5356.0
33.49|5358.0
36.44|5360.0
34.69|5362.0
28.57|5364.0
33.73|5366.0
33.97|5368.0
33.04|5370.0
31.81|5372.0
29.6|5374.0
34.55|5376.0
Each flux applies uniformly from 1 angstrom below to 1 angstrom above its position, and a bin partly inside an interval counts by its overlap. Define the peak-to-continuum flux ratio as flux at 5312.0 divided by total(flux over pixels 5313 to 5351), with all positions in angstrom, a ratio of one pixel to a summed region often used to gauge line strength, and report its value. 0.054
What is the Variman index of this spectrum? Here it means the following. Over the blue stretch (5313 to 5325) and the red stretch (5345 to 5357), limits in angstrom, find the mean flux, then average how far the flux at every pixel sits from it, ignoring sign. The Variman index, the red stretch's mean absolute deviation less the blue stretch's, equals -0.33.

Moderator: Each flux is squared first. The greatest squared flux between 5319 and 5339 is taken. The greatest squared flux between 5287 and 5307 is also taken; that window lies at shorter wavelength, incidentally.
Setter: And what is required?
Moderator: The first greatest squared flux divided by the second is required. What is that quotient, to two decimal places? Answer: 1.08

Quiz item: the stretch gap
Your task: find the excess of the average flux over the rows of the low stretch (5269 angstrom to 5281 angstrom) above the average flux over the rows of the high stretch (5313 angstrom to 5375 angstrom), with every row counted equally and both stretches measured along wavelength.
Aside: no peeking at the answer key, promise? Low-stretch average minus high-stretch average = -2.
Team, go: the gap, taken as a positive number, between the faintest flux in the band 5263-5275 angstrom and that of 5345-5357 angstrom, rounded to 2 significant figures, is 6.1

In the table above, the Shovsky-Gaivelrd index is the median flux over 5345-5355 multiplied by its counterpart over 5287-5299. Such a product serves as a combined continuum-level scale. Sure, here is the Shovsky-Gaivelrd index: 1014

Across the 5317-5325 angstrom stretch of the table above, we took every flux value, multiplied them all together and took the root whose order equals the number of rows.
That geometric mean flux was 33.9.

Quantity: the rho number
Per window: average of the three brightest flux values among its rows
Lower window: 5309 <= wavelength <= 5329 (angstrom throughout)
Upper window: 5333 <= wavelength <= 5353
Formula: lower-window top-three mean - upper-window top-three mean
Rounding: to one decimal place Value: 3.6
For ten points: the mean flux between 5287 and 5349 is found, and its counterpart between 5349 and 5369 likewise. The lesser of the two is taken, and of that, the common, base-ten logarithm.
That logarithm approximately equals 1.504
